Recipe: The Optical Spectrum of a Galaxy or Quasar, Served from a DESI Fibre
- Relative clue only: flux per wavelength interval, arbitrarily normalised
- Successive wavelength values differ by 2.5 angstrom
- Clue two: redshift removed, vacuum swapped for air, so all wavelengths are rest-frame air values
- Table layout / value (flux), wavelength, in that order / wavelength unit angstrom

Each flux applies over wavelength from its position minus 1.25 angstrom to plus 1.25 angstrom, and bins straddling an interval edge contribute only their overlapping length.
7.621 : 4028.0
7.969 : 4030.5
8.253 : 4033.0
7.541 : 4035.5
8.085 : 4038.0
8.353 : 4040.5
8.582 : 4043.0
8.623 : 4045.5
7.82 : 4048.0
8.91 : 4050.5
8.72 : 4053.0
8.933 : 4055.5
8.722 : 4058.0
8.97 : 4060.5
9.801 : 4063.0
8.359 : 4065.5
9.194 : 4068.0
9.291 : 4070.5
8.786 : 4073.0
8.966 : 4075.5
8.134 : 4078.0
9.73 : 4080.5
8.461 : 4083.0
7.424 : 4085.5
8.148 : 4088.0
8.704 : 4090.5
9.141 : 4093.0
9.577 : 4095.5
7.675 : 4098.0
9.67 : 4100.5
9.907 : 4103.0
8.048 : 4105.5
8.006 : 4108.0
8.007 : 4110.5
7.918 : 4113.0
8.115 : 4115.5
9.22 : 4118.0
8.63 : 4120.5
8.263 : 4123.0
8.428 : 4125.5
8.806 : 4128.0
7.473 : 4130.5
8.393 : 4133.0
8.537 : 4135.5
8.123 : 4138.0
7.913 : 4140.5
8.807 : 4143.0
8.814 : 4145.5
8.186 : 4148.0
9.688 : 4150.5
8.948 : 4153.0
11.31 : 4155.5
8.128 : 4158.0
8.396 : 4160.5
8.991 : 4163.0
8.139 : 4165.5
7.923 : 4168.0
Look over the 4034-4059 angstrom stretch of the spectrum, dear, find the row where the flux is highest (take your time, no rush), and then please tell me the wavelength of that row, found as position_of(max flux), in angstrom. 4055.5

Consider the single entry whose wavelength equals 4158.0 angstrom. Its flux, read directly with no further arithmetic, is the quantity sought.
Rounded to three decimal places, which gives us 8.128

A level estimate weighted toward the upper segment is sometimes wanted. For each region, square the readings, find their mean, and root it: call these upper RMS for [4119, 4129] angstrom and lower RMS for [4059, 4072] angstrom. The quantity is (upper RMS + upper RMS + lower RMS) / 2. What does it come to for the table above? 13.1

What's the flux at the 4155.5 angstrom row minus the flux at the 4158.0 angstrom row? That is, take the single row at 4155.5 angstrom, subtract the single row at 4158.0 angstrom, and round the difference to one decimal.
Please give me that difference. 3.2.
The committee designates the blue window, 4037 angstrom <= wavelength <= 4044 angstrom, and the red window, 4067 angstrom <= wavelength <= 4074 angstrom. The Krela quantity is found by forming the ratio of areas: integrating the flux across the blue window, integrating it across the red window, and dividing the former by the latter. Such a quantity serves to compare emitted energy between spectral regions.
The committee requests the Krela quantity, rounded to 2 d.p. 0.92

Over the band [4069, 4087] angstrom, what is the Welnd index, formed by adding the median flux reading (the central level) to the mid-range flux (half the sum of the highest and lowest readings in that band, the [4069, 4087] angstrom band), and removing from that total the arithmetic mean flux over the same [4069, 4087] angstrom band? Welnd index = 8.7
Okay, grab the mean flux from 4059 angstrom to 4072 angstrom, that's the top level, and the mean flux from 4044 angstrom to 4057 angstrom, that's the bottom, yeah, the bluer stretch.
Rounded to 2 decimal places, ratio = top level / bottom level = 1.06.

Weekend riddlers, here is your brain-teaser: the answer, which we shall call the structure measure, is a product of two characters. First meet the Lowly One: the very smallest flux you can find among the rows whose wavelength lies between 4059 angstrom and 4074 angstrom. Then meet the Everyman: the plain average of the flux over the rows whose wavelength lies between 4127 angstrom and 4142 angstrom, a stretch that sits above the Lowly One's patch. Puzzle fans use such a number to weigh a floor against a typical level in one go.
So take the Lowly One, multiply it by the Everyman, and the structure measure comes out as 68.6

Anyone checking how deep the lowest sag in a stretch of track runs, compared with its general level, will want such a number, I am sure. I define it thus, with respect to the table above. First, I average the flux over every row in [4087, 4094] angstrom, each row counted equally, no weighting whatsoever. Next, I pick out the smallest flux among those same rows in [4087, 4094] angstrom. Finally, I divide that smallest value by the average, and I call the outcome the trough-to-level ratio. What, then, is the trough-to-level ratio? 0.940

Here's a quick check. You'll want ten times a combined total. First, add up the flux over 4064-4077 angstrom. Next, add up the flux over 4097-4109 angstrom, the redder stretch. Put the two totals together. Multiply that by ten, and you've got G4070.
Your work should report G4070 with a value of 879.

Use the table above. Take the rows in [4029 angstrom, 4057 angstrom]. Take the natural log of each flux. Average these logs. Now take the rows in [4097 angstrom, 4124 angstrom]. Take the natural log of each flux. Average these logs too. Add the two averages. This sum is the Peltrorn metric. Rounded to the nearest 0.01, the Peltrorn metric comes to 4.26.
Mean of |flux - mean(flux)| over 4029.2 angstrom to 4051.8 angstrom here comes 0.3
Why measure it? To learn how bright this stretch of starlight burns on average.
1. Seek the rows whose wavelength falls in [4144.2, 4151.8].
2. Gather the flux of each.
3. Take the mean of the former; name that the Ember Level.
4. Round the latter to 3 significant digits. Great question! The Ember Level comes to 8.90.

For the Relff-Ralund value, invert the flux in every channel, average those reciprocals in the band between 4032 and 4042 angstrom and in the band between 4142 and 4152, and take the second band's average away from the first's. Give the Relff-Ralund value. 0.011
